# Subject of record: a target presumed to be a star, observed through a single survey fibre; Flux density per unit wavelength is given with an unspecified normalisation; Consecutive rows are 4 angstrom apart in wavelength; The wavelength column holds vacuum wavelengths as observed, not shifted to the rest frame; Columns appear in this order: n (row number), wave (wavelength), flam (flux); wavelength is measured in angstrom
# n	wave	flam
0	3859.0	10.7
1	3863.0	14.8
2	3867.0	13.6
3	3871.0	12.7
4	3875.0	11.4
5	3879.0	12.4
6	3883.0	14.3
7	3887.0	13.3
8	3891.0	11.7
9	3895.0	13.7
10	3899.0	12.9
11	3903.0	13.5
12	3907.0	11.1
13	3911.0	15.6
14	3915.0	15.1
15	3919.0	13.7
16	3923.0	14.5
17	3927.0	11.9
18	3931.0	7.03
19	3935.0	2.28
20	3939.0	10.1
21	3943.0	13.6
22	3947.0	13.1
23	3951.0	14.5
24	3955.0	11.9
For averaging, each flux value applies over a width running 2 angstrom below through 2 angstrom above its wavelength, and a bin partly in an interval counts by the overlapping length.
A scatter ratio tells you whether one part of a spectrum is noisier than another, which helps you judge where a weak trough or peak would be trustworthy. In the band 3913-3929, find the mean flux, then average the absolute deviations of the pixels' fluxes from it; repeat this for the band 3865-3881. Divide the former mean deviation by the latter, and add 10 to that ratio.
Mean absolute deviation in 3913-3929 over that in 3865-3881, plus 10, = 11.6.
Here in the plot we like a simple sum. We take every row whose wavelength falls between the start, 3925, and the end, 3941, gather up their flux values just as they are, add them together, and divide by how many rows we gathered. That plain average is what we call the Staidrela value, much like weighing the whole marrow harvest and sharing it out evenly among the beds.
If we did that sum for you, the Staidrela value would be 7.8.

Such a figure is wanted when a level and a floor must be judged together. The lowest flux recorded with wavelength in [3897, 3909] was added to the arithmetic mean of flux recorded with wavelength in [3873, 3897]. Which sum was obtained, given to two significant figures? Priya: 24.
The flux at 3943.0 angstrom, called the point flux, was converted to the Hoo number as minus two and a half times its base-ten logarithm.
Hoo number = -2.83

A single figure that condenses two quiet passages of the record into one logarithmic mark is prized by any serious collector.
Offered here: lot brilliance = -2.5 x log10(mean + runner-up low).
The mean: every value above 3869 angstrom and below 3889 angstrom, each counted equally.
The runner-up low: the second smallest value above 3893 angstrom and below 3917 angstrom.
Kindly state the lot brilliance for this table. -3.53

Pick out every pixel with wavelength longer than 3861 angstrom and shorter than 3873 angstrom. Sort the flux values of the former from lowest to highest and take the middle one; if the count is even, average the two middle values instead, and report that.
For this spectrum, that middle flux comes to 13.6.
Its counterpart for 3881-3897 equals 13.5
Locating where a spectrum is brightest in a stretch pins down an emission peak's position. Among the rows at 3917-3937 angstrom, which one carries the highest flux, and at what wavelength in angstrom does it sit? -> 3923.0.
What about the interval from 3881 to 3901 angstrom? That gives 3883.0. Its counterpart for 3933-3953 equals 3951.0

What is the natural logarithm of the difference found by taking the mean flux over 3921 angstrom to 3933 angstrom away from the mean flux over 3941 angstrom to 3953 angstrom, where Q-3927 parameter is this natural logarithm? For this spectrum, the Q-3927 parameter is 1.0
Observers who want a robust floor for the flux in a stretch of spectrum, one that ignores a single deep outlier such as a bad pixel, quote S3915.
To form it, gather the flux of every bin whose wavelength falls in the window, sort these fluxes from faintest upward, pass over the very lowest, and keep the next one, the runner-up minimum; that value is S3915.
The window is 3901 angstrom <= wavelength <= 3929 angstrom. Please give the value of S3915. 11.9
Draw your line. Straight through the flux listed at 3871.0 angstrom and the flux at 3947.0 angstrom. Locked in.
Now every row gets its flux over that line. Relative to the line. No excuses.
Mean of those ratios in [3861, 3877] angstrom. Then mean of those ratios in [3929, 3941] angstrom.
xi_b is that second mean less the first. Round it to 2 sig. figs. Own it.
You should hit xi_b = -0.54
